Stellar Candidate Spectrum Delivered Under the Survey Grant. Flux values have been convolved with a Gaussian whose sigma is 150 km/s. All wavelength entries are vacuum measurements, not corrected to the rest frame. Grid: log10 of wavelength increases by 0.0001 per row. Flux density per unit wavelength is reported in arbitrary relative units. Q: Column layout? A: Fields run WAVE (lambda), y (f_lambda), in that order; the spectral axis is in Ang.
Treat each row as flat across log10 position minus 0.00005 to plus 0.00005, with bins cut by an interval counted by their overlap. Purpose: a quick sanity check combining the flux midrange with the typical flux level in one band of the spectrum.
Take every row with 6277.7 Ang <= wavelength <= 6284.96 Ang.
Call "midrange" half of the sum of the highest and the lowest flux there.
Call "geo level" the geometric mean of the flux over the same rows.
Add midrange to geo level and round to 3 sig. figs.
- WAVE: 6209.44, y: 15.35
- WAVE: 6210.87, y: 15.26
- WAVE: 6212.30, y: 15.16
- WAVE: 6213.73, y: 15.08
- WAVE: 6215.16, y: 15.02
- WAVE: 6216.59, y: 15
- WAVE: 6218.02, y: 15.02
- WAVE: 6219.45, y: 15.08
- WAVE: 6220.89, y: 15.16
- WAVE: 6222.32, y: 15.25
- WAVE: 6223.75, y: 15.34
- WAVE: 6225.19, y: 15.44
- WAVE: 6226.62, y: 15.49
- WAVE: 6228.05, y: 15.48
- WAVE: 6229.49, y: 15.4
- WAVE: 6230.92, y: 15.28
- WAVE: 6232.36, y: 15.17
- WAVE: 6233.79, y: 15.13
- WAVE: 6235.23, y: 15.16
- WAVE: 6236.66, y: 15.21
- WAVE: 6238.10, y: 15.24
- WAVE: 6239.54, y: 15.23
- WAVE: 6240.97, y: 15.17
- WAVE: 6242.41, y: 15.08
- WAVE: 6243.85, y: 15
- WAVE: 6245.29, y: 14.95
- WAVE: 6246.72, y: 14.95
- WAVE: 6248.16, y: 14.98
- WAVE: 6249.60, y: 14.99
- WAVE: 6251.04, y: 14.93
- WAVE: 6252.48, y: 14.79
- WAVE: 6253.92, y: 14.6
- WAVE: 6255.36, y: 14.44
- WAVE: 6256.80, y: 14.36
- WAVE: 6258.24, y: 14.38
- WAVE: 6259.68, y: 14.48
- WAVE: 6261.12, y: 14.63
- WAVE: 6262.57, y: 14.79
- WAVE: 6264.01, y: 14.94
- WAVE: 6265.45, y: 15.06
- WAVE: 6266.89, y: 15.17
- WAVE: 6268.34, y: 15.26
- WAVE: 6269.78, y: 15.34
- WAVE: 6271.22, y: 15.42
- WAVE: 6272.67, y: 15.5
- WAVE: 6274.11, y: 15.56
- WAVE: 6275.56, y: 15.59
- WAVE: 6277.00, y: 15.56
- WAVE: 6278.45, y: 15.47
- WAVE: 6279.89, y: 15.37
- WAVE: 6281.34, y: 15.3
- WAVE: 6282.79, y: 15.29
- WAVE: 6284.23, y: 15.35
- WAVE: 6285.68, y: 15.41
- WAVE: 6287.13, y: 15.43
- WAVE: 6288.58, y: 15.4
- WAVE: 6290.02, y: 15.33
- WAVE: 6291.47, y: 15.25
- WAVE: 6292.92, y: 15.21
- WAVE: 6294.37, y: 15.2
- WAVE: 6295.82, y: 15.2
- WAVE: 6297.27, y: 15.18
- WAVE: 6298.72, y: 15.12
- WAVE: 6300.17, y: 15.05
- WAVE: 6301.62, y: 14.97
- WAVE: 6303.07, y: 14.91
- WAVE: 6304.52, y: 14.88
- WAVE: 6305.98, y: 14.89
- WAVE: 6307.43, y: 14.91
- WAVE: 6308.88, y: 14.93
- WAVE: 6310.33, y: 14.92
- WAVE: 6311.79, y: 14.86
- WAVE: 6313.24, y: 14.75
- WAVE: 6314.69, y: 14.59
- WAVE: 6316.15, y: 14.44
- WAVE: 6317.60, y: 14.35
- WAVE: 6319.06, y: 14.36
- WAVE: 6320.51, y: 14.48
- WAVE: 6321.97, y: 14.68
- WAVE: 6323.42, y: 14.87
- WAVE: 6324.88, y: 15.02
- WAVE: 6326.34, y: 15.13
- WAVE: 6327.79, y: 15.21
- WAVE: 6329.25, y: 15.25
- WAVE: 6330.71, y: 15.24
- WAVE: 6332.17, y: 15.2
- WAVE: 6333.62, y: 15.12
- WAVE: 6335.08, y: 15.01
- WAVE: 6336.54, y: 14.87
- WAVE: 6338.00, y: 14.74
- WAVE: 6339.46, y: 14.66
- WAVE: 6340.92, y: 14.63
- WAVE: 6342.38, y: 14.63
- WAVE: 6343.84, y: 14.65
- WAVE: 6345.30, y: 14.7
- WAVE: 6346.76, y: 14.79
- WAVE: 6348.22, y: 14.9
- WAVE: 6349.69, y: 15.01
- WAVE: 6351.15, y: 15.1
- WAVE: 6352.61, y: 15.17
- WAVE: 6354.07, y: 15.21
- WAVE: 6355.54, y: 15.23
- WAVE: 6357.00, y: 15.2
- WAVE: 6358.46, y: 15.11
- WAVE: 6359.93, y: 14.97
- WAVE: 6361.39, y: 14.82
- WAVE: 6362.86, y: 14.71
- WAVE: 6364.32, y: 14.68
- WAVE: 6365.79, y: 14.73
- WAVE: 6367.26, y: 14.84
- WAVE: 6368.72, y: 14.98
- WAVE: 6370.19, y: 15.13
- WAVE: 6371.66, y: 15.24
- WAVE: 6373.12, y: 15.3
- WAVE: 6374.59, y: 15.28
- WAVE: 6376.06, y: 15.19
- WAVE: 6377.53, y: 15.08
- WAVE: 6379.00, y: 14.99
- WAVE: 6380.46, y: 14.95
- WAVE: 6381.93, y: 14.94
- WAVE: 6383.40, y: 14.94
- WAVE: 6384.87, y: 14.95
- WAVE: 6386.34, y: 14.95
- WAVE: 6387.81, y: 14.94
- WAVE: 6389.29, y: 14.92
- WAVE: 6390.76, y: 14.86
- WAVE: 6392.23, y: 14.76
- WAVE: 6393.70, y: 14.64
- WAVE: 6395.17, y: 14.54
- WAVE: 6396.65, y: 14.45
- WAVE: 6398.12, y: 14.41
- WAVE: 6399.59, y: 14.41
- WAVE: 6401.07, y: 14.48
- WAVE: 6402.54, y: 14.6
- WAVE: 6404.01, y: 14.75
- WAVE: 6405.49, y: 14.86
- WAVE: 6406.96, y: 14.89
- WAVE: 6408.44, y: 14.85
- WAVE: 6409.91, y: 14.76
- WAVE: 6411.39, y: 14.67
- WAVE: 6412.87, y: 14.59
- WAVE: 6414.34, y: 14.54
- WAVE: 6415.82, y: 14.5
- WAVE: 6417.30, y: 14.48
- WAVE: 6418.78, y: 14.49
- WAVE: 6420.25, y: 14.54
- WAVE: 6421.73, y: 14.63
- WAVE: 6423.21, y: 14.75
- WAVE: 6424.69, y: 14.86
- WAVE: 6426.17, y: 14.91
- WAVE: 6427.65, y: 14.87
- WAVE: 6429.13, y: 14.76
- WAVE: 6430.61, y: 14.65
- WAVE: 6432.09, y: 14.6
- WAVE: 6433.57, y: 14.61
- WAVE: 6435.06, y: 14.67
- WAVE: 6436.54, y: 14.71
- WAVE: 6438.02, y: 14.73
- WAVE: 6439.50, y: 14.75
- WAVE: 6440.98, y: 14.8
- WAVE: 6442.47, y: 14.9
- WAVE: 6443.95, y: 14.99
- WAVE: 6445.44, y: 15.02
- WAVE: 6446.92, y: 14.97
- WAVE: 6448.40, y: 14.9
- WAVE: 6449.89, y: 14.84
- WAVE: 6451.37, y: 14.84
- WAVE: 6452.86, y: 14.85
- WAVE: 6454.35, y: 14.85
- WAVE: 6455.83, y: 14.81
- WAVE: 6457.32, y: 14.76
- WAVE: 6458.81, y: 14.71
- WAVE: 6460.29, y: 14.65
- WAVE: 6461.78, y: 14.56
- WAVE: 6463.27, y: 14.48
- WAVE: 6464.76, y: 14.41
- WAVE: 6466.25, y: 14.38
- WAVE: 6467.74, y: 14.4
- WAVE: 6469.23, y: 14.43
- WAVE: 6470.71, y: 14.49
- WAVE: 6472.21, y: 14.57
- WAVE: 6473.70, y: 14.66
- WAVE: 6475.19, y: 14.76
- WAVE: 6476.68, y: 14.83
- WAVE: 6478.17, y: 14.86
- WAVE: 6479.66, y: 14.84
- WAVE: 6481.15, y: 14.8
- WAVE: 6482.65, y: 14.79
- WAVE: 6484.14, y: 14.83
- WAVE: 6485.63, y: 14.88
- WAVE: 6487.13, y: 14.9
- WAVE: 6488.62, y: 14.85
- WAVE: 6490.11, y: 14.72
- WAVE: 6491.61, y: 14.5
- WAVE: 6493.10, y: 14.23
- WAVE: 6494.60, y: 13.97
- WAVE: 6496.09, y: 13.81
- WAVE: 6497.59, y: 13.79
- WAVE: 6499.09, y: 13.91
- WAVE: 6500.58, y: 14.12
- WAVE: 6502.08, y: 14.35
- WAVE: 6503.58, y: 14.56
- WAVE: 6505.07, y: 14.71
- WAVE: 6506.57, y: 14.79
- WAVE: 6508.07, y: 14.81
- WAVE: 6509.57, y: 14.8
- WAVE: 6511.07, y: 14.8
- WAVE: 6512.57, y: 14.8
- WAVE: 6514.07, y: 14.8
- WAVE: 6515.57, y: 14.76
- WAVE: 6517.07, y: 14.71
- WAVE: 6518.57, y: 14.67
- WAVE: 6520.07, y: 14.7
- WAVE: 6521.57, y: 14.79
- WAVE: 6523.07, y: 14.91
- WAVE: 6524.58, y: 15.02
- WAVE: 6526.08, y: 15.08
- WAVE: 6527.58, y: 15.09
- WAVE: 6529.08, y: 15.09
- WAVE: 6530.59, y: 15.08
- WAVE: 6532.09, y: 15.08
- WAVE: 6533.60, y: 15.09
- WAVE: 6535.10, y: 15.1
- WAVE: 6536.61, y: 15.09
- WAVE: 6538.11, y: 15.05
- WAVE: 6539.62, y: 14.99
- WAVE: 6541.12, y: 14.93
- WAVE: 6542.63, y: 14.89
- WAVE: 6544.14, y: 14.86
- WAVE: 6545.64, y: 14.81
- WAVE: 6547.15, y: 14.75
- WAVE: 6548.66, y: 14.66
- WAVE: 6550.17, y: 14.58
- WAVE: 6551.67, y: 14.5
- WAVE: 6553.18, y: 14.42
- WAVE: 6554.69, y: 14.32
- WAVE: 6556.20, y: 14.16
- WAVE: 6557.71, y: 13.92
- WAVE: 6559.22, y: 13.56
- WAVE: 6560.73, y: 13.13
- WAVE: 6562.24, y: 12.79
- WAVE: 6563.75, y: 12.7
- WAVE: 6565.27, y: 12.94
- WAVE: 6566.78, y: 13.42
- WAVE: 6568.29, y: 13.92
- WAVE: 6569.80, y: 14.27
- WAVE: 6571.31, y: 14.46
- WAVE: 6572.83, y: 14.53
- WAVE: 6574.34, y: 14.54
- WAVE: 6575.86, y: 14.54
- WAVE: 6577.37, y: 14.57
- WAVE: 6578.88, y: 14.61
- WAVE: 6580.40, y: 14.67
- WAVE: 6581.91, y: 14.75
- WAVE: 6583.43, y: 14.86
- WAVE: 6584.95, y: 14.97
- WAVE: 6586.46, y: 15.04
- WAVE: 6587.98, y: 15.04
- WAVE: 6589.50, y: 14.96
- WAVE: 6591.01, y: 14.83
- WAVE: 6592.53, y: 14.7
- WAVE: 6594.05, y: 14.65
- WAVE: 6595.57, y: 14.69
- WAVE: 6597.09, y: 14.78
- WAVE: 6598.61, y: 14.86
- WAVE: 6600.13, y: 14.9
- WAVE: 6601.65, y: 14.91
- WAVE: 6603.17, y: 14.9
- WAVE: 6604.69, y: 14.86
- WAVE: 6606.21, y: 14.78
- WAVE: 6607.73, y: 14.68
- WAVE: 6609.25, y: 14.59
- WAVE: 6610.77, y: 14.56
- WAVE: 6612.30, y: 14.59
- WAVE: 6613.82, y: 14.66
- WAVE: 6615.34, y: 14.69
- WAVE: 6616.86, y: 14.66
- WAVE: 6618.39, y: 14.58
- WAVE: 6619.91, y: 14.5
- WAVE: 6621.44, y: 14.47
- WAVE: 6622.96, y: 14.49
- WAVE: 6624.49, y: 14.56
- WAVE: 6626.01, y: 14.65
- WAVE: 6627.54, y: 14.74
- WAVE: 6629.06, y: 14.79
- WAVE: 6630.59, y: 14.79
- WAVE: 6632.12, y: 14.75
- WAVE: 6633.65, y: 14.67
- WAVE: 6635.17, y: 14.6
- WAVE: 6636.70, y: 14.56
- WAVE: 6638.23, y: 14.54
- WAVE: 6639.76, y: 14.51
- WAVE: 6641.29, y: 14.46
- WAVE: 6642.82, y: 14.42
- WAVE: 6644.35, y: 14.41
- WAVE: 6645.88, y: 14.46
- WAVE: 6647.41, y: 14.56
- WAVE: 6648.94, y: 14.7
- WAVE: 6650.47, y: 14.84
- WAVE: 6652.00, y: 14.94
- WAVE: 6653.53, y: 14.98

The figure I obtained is 30.7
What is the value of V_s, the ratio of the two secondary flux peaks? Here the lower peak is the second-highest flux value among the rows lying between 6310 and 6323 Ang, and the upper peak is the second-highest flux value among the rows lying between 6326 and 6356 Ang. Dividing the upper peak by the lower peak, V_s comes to 1.03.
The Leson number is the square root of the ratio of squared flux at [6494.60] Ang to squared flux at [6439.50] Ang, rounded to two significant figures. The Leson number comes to 0.95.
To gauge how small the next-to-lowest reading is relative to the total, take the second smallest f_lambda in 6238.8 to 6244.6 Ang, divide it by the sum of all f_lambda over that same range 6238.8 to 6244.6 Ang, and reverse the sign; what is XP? -0.25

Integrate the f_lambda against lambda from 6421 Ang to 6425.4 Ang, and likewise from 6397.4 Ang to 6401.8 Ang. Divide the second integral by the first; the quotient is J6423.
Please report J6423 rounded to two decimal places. 0.98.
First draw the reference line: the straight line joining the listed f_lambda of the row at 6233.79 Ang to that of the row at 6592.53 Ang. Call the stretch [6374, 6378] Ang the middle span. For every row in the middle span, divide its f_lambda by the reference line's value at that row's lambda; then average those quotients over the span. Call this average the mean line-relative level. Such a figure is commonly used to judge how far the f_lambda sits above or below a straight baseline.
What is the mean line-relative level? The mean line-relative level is 1.01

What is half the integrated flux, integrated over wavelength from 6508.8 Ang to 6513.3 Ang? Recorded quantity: 33.3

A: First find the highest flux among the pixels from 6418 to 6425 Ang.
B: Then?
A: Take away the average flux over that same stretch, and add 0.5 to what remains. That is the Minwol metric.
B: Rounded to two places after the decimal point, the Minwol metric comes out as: 0.71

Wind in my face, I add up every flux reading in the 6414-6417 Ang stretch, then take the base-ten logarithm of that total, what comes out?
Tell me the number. 1.46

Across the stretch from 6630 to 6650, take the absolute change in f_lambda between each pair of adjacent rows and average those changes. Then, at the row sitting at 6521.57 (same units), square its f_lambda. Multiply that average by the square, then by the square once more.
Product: 2672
